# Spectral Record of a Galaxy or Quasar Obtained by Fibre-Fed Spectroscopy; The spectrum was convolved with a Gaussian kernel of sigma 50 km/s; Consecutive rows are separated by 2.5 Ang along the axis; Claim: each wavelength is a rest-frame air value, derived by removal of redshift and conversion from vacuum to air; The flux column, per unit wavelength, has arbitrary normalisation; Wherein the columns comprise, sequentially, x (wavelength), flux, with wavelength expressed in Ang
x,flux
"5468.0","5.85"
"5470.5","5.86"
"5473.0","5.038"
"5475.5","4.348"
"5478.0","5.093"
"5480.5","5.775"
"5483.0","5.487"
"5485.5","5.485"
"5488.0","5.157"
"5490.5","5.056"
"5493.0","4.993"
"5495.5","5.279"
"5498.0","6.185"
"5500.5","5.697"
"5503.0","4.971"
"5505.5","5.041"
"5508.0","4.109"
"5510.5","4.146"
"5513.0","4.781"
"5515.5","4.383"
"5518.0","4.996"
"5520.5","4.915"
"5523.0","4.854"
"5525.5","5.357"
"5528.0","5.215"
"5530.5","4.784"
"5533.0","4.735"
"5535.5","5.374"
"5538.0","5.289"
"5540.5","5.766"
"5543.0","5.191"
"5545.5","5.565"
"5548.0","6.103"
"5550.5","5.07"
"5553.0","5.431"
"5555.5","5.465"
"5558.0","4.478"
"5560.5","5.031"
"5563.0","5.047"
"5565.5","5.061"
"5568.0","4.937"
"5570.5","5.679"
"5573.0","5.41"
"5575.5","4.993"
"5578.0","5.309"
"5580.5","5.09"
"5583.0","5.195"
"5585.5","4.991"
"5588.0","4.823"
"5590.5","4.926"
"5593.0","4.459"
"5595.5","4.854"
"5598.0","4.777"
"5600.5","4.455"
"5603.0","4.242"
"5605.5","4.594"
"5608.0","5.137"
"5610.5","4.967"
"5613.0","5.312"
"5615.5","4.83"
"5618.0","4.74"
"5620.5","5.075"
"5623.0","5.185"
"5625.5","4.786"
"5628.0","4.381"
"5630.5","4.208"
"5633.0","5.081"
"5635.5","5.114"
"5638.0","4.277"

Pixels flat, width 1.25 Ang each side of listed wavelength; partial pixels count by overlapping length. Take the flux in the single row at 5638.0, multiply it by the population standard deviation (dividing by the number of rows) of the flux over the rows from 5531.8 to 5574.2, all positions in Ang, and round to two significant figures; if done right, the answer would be 1.6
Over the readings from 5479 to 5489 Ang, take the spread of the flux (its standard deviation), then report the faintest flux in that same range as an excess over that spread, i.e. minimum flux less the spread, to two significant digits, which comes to 4.9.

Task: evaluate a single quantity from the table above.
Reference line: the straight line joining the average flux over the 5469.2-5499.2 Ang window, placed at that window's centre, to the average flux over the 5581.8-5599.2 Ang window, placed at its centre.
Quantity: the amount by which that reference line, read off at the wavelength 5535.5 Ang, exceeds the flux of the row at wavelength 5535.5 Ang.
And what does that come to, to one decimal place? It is -0.3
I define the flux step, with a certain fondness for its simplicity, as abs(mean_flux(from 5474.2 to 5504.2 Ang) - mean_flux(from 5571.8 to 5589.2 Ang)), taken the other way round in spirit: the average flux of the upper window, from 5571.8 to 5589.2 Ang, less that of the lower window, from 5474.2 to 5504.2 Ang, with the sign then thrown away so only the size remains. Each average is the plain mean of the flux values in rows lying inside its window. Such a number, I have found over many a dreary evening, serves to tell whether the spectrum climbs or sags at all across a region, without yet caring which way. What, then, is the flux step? 0.178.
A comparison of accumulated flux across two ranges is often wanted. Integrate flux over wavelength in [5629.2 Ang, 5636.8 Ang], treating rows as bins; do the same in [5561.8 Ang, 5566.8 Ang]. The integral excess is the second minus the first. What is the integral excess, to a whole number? -11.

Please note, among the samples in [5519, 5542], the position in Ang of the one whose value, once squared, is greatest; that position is 5540.5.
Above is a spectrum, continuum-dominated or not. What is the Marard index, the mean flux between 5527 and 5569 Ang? 5.21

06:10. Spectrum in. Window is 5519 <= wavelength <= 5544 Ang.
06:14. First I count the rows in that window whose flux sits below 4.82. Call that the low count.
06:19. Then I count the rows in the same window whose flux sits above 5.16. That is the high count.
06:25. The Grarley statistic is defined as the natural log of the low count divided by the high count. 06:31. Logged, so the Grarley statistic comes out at -1.1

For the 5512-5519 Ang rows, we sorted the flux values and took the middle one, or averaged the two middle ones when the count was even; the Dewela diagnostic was 4.78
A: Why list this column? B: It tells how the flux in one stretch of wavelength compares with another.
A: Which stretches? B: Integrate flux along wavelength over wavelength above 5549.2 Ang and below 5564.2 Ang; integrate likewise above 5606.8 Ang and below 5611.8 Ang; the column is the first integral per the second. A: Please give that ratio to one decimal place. 3.0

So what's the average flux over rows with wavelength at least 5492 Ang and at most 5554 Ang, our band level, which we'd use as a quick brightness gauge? 5.13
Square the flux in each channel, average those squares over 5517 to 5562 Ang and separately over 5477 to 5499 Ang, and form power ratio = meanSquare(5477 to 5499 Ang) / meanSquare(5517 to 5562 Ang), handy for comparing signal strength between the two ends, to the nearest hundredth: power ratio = 1.07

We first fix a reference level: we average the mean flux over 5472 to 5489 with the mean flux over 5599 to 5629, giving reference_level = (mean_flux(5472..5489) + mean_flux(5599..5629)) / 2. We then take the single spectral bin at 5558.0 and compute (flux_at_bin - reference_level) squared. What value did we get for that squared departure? 0.28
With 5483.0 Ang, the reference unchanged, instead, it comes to 0.23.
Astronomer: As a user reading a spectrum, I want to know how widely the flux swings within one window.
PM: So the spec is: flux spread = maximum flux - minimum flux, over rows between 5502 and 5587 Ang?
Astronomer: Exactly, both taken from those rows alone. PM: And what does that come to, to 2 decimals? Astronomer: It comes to 1.99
